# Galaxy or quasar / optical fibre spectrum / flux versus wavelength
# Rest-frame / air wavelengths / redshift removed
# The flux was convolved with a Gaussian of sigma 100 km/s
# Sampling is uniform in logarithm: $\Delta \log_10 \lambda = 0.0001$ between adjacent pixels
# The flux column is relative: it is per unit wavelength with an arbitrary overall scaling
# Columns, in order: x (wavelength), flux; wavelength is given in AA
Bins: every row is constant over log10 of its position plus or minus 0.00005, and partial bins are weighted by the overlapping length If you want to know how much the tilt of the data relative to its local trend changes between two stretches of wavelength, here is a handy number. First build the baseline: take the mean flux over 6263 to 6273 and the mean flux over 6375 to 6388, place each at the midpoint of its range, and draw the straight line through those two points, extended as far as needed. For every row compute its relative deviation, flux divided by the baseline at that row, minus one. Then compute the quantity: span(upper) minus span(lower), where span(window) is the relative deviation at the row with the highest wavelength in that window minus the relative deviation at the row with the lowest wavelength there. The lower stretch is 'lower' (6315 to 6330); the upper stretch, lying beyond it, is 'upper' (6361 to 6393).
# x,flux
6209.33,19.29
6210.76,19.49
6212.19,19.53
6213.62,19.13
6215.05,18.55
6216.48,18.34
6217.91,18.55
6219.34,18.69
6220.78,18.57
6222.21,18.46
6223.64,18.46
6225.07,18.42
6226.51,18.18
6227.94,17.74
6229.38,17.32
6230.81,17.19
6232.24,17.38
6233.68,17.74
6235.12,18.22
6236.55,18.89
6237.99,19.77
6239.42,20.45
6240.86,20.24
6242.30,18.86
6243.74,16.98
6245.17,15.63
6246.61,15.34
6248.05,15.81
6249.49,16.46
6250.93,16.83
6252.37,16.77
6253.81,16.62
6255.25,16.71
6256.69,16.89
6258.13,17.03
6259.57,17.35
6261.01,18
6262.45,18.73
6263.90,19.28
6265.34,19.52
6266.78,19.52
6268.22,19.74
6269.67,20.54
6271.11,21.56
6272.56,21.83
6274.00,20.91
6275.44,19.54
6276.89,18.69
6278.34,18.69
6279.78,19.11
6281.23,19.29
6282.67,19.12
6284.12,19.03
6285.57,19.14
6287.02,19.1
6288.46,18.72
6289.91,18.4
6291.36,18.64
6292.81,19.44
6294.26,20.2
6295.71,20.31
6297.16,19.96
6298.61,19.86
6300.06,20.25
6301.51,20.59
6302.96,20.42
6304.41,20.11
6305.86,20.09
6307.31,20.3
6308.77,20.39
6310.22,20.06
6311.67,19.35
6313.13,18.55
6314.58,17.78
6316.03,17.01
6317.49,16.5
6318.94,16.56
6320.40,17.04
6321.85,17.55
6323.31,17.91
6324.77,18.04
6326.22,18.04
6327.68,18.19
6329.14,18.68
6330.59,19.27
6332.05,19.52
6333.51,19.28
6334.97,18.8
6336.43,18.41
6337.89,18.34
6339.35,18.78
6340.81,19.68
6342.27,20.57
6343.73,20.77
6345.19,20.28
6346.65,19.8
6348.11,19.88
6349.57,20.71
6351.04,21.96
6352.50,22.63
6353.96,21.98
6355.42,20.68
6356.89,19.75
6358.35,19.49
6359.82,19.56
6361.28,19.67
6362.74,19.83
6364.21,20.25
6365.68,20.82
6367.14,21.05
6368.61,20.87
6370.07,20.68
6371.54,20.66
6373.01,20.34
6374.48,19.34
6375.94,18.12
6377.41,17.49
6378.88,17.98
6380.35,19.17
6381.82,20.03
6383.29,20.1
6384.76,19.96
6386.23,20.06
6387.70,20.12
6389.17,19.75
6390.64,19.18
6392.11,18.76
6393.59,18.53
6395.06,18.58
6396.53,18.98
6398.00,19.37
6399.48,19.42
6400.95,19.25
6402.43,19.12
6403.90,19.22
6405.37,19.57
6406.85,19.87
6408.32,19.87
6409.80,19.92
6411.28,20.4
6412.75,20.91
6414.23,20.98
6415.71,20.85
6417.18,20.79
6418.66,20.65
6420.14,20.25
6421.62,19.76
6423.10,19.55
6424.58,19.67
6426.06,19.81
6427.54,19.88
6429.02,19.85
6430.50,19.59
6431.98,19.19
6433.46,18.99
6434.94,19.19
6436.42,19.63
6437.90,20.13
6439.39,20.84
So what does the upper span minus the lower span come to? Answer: -0.12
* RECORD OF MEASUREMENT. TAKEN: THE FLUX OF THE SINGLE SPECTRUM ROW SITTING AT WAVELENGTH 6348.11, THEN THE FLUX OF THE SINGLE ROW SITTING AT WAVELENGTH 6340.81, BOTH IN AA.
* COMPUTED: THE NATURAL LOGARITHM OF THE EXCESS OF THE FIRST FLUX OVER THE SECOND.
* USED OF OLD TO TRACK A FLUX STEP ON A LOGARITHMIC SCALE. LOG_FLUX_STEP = -1.6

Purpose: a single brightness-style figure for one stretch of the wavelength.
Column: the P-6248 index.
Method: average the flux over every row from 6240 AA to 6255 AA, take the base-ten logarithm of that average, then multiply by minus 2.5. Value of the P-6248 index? -3.07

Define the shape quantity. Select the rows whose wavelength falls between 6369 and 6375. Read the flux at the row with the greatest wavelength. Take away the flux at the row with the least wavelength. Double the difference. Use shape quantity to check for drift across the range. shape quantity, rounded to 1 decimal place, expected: -2.7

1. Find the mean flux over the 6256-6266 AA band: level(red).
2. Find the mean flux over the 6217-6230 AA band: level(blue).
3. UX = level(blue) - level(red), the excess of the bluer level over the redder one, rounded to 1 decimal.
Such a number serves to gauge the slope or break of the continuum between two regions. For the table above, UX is 0.2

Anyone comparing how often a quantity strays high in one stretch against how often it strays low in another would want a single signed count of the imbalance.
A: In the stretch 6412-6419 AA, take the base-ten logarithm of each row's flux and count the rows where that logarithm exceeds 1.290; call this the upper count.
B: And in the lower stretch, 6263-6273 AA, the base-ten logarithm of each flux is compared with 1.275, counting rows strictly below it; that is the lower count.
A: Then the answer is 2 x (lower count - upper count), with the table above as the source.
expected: -10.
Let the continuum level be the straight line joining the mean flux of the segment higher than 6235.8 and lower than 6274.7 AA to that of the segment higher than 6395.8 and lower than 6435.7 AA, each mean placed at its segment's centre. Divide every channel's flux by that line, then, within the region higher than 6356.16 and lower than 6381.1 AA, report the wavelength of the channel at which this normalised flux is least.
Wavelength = 6377.41 AA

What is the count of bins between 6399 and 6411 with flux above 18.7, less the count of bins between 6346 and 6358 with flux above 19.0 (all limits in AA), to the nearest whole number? 0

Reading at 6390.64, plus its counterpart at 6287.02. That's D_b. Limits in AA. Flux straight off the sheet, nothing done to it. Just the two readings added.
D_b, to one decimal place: 38.3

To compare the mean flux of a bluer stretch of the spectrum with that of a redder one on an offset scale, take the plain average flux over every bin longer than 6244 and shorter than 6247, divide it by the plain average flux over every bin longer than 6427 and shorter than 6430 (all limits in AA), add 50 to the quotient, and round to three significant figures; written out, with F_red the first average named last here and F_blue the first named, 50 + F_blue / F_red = 50.8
